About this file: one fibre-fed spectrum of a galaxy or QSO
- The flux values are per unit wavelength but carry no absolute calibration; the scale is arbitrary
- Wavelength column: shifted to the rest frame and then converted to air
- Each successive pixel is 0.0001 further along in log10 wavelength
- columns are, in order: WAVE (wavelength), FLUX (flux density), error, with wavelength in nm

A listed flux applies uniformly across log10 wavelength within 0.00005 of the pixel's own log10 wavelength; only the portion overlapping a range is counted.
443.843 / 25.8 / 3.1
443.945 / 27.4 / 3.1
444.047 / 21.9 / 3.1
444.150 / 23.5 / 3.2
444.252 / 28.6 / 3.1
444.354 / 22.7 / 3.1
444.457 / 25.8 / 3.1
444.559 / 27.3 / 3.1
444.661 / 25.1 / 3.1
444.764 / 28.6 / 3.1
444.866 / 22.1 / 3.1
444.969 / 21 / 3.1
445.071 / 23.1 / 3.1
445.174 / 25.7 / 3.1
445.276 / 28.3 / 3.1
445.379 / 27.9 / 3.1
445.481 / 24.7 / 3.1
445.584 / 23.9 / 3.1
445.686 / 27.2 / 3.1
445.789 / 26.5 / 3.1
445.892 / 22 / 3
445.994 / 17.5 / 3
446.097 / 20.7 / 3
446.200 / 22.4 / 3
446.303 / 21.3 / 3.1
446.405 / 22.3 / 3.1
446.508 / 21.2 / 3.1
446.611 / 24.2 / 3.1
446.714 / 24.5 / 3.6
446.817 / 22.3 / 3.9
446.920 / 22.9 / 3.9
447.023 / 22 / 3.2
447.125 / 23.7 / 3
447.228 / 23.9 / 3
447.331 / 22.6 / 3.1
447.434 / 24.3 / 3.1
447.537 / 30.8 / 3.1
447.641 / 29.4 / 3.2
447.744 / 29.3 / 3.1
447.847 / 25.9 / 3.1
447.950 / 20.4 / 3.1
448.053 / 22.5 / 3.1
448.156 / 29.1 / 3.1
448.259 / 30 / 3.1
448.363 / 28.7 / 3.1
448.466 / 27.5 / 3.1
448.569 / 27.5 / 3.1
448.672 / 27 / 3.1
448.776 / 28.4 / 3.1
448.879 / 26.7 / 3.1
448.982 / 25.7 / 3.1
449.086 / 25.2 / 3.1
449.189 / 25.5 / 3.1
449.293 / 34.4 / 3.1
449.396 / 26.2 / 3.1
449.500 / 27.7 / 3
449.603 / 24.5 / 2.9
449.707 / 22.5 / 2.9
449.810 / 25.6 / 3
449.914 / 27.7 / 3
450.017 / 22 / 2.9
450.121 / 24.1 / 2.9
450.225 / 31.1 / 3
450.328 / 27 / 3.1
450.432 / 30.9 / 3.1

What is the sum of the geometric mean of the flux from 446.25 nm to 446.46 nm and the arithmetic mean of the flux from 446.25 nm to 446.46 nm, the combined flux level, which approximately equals 43.6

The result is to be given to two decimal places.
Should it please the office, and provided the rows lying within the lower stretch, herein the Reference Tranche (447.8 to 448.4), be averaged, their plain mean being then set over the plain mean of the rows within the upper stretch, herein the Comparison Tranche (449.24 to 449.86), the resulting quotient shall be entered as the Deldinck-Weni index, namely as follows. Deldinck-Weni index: 0.97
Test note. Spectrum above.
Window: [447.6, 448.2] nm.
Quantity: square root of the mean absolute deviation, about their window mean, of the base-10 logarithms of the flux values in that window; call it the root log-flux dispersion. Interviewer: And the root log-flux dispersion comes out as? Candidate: 0.23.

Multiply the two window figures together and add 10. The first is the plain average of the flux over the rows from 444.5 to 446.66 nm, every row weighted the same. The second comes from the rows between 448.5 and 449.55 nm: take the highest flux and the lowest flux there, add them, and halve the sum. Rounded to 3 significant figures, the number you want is 724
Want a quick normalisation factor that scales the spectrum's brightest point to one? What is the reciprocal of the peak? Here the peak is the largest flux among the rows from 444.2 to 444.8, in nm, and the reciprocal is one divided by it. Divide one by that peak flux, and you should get 0.0350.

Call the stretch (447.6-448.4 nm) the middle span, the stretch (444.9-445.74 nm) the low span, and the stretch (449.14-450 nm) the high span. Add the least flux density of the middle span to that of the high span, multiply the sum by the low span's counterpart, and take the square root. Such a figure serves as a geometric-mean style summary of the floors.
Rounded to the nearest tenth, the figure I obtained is 30.0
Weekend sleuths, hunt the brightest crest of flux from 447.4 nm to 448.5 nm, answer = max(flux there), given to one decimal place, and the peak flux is 30.8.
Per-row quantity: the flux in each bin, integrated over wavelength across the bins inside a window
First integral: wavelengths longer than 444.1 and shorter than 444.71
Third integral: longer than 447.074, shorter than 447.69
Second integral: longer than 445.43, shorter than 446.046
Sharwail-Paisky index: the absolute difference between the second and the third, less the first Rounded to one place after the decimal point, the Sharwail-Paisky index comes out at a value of -14.3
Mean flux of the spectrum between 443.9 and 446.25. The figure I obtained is 24.5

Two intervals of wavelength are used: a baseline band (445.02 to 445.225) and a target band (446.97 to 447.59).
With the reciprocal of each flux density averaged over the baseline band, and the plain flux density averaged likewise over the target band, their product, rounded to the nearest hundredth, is 1.01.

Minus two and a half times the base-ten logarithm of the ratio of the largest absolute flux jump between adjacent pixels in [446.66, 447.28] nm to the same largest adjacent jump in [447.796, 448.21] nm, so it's 1.2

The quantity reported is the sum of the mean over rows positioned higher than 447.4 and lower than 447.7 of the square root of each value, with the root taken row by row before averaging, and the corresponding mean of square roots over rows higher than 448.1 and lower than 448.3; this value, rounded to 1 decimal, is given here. 10.7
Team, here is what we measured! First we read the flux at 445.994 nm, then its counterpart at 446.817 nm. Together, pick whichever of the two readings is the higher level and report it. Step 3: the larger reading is 22.3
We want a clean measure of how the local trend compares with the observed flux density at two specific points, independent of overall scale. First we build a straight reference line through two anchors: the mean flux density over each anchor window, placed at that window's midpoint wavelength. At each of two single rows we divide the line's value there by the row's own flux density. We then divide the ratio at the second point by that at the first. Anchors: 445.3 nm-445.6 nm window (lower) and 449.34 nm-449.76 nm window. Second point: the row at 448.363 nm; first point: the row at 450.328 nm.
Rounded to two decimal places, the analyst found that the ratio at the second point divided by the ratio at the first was 0.95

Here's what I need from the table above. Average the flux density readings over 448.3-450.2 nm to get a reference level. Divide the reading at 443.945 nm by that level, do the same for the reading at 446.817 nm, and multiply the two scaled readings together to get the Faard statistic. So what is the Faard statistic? 0.87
